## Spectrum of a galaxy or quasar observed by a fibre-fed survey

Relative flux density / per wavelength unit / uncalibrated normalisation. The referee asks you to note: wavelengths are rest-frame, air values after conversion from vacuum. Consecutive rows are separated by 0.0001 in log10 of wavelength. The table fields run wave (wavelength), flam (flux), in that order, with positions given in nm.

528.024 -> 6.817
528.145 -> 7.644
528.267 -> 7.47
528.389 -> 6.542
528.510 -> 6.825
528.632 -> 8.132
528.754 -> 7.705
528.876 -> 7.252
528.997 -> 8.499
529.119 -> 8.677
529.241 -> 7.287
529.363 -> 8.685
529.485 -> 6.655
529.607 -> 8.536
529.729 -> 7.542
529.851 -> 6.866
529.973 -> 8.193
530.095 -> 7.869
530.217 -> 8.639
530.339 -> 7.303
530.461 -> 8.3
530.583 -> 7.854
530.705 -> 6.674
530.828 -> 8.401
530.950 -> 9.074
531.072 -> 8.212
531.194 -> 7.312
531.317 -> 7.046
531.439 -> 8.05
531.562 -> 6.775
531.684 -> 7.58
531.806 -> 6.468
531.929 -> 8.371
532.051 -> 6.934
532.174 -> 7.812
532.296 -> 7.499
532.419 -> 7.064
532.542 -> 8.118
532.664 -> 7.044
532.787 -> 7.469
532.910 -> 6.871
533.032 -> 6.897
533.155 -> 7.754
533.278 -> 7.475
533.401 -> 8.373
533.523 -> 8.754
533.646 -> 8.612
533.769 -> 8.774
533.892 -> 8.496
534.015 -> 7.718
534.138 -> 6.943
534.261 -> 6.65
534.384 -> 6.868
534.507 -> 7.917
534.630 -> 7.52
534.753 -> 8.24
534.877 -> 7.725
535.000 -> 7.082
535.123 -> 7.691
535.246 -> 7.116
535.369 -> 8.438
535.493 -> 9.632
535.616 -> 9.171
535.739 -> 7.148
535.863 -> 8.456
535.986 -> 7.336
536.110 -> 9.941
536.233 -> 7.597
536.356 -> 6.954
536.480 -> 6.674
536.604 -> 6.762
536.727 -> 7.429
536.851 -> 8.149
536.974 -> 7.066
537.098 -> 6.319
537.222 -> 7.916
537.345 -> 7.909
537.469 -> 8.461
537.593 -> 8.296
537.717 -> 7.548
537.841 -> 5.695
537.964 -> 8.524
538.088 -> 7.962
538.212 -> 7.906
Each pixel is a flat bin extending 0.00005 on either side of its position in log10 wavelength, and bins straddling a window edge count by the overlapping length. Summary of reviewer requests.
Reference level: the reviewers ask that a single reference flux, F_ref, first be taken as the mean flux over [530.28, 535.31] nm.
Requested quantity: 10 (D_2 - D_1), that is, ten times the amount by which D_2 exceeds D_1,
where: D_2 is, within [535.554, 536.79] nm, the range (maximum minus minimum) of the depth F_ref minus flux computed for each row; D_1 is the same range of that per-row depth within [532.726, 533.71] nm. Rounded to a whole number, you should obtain 14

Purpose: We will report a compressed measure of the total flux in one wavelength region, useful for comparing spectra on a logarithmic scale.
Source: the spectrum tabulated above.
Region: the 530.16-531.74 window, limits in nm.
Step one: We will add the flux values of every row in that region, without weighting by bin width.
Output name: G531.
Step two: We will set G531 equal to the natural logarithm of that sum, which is 4.62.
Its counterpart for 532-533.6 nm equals 4.59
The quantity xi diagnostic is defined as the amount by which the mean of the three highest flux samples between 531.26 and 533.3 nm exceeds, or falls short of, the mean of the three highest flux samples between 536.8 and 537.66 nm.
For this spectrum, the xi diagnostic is -0.1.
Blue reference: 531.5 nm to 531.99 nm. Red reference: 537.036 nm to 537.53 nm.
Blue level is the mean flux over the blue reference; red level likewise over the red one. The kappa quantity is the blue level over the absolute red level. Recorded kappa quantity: 0.95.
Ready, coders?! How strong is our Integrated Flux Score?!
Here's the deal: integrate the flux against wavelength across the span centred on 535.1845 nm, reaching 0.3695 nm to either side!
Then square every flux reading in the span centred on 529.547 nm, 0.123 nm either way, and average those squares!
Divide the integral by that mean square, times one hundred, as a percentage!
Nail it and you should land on 10.0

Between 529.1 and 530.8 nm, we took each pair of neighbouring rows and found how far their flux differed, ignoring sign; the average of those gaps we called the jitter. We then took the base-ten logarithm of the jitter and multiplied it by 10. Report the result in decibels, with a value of 0.5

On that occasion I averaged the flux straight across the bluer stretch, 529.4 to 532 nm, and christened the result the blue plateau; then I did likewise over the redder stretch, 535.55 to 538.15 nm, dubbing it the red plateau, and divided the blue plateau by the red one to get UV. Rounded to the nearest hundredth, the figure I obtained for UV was 1.00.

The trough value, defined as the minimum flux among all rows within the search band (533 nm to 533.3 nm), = 6.897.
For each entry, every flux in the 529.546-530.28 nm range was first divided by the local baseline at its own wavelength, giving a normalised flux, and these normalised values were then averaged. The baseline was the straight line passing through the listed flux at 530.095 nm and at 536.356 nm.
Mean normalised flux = 1.01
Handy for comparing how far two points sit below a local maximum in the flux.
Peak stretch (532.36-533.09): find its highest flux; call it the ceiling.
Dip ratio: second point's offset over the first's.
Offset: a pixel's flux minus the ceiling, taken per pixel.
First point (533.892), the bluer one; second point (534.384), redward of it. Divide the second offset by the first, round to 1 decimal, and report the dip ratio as -3.3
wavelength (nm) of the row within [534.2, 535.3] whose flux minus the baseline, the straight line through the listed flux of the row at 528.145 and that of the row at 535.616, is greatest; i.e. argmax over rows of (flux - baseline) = 534.753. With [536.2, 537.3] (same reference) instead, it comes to 536.851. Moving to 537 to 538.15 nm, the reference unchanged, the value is 537.469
